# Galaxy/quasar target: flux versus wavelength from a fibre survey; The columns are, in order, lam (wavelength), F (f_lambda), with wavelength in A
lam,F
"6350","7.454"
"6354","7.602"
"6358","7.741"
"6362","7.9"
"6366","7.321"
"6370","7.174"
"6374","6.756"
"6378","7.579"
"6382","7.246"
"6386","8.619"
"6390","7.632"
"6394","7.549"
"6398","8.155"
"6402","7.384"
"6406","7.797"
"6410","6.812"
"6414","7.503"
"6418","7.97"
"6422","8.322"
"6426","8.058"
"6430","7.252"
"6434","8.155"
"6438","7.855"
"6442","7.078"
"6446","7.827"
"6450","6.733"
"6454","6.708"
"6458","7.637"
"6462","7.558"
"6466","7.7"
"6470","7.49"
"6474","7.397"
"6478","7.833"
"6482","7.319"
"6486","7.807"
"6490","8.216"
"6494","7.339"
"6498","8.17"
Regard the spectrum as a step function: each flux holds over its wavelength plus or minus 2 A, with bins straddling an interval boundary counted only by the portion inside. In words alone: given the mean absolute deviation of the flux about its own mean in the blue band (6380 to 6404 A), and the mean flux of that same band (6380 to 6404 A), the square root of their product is 1.80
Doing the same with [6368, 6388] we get 1.93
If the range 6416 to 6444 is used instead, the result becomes 1.70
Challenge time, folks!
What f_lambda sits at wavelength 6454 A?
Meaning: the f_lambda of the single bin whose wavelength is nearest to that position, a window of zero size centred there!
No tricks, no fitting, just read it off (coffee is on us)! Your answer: 6.708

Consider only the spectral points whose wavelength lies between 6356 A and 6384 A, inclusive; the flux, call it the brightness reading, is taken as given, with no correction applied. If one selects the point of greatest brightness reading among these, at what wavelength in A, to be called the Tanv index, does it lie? 6362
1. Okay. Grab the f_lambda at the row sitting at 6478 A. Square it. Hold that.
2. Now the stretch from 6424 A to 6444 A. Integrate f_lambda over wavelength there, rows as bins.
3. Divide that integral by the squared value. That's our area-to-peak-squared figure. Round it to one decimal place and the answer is 2.5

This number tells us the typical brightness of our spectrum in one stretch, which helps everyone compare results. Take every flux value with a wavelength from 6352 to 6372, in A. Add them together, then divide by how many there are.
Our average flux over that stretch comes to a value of 7.55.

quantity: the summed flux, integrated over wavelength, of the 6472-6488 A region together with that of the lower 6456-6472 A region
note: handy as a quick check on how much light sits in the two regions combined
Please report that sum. 243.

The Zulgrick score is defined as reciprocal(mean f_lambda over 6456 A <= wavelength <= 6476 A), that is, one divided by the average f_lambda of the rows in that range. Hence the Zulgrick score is 0.132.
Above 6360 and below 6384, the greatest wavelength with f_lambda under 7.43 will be 6382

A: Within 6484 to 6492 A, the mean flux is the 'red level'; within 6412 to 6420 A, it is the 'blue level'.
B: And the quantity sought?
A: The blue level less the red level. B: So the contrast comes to -0.3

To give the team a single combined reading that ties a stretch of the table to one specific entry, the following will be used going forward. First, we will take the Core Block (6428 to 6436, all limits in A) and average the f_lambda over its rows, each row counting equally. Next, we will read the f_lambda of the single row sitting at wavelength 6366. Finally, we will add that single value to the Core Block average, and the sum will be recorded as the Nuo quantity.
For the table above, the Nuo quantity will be 15.0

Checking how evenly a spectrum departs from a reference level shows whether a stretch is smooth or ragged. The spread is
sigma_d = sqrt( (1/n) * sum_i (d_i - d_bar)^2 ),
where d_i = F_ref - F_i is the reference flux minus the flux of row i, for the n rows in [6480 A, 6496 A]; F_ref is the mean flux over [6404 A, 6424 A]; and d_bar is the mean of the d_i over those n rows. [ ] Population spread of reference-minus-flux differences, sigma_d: 0.37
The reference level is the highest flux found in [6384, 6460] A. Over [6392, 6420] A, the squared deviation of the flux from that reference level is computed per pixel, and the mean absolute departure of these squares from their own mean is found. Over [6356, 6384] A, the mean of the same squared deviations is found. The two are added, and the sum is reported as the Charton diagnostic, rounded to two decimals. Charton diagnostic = 2.33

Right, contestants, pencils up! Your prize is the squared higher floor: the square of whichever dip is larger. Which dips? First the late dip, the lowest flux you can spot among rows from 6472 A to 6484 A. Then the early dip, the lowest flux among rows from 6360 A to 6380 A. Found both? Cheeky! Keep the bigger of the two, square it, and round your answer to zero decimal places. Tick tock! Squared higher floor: 54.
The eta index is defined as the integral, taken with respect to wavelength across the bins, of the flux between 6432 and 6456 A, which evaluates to 177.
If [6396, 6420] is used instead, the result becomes 182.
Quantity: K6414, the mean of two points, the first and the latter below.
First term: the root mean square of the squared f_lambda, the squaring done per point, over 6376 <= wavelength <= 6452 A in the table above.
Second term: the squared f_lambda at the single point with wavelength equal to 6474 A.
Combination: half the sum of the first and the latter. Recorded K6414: 57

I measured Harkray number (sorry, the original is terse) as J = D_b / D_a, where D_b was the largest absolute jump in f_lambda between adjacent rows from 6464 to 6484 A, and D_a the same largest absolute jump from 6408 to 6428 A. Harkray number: 0.74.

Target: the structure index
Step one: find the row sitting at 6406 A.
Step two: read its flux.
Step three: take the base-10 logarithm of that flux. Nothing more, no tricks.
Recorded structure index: 0.892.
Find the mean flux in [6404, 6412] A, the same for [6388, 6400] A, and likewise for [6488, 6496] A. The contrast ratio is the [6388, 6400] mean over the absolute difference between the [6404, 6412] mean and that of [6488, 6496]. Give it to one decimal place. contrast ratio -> 16.4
